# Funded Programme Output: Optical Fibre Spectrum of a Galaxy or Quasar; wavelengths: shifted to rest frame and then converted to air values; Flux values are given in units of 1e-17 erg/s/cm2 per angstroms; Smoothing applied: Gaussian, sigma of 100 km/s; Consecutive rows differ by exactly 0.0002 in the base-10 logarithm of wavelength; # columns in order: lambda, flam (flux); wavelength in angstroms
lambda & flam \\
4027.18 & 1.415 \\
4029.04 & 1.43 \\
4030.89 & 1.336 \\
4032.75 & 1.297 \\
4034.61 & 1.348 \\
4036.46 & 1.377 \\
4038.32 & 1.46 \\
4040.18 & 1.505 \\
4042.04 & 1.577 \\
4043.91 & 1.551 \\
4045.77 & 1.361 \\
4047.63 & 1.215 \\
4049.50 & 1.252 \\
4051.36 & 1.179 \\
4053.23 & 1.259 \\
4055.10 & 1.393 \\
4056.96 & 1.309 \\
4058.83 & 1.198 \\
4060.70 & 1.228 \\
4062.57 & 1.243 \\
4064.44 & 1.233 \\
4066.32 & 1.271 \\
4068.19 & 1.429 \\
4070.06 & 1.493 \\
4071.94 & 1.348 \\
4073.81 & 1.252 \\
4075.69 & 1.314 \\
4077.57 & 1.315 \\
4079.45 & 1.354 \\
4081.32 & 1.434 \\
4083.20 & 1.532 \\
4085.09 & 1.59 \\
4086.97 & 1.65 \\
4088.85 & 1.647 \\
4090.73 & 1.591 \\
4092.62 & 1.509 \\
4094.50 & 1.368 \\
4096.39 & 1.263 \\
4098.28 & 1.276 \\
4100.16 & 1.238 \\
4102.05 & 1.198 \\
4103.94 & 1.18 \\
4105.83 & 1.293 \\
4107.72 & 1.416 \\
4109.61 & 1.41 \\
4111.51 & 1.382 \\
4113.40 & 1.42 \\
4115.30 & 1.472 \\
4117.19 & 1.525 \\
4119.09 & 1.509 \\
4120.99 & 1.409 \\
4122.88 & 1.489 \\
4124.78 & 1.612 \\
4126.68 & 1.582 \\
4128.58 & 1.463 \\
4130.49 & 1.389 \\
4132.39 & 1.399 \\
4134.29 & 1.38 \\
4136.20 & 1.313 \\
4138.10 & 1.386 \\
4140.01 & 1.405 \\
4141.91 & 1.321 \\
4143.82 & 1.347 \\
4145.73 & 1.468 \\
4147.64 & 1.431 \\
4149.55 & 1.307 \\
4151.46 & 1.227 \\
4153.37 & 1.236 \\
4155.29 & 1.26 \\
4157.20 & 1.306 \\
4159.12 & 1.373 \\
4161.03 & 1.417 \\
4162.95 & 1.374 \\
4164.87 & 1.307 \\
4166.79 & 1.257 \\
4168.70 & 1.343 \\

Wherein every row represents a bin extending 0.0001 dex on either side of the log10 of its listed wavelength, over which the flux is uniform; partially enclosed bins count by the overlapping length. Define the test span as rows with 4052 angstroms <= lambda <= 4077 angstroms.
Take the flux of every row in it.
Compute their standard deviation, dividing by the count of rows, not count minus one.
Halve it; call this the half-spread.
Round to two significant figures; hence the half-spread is 0.042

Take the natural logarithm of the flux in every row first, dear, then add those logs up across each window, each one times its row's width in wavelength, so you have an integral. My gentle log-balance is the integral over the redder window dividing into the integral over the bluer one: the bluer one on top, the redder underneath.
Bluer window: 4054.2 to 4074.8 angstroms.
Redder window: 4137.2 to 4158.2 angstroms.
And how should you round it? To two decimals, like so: 0.91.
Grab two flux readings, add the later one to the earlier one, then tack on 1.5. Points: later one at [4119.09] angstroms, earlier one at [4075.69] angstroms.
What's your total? 4.32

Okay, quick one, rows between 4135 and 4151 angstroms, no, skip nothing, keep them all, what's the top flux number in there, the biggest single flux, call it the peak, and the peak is 1.468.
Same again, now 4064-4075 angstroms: 1.493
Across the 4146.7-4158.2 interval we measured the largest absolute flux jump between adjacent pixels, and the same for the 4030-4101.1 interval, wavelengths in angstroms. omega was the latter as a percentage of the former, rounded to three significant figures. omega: 153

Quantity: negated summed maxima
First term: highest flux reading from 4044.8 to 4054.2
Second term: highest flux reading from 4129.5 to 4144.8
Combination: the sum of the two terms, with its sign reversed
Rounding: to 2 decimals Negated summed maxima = -2.77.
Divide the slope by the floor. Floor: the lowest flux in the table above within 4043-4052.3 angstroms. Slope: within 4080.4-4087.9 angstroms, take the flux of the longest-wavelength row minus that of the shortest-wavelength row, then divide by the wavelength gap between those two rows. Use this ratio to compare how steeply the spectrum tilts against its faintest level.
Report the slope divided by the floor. 0.032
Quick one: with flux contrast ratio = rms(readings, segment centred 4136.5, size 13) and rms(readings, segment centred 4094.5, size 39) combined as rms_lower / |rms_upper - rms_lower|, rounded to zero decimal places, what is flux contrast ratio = 40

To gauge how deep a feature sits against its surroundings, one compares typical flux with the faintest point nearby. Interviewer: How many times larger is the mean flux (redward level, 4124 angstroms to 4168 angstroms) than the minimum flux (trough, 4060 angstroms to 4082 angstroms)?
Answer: 1.12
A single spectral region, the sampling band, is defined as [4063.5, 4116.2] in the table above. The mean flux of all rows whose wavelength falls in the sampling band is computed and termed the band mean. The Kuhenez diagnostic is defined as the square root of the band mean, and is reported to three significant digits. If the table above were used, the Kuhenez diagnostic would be 1.18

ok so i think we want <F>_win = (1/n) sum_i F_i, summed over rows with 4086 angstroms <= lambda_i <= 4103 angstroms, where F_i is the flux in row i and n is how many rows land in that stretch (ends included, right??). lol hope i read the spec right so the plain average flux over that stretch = 1.42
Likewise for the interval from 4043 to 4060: 1.30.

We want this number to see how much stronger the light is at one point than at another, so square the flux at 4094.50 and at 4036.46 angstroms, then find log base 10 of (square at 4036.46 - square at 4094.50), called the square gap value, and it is -1.6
